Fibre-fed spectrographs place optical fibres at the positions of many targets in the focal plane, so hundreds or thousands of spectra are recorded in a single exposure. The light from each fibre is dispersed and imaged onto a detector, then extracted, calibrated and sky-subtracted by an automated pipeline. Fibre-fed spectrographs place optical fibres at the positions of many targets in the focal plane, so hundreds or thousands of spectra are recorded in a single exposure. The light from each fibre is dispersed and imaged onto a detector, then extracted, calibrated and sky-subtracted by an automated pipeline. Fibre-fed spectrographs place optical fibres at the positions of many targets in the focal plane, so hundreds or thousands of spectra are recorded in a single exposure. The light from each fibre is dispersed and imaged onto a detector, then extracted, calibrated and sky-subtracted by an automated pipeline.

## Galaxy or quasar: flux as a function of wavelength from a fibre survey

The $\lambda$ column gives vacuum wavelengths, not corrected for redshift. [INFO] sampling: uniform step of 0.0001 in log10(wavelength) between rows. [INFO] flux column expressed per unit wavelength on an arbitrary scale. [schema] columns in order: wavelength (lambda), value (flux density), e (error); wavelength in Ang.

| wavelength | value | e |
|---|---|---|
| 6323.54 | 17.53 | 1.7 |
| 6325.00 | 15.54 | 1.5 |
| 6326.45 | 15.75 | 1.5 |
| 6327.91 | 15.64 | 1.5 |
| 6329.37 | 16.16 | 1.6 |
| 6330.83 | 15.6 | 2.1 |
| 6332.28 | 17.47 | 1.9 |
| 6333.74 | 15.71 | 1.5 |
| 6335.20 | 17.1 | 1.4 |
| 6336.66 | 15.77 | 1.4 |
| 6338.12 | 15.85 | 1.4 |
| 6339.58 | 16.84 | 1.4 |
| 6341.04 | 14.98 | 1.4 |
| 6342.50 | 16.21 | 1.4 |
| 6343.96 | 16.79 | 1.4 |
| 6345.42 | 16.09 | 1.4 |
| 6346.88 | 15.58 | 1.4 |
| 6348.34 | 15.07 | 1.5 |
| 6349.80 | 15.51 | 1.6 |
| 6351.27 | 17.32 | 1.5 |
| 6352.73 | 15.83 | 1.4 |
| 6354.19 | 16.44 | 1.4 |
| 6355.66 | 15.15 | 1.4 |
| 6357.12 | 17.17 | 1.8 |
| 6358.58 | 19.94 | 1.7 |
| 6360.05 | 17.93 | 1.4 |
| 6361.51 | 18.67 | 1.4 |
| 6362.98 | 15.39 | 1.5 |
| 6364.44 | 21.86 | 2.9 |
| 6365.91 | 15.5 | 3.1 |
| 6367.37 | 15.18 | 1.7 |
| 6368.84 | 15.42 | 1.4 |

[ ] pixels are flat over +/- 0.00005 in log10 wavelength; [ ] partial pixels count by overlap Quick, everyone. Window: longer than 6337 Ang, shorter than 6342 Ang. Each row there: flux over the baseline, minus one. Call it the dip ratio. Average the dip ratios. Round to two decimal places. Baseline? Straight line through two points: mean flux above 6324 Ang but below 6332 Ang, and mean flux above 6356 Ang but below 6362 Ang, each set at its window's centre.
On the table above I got -0.05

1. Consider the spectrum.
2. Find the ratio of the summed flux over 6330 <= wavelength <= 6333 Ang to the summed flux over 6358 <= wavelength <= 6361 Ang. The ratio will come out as 0.87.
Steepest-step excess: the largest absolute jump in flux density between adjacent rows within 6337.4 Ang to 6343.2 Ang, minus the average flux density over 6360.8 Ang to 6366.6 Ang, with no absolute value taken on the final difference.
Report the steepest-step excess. -16.0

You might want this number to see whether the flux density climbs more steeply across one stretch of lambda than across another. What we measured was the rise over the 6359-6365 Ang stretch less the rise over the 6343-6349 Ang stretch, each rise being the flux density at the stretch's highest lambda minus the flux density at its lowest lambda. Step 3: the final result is 6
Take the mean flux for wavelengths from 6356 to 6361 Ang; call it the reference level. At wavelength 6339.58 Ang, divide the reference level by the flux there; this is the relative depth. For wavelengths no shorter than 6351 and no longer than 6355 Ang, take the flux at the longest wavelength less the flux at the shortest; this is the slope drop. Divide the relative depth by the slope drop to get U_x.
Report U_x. -1.2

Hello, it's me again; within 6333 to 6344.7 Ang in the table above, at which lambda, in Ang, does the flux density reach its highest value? 6335.20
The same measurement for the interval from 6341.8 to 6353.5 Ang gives 6351.27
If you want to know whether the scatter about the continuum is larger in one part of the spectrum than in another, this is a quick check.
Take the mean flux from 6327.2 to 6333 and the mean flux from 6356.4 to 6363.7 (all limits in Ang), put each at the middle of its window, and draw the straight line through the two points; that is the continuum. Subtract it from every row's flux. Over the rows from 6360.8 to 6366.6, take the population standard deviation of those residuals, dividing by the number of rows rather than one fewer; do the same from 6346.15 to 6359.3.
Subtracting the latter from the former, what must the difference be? 1.3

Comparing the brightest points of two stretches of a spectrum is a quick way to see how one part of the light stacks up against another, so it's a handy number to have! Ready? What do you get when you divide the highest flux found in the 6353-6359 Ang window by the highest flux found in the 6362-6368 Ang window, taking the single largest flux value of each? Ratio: 0.912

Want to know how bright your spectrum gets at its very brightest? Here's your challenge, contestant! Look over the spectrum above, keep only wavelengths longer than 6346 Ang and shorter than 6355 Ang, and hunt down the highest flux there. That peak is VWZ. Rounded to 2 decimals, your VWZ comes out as 17.32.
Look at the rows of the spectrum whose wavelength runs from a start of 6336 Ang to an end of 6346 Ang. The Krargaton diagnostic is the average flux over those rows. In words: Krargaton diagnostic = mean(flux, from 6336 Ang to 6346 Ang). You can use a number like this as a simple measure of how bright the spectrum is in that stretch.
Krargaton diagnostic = 16.1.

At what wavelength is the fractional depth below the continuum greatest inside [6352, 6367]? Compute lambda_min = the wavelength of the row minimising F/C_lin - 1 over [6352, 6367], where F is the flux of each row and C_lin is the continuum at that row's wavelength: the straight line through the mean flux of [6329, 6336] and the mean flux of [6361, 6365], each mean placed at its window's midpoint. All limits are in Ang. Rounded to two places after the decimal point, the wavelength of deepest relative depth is 6365.91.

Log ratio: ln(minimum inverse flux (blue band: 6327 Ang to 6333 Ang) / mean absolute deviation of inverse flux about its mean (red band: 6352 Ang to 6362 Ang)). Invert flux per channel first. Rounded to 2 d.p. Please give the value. 2.57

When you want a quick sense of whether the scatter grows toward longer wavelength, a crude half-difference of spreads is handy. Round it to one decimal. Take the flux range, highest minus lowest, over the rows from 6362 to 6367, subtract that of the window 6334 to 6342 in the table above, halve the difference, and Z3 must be 2.2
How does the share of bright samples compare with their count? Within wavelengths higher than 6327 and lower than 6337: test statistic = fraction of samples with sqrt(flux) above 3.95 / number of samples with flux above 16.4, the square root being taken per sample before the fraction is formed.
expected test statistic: 0.43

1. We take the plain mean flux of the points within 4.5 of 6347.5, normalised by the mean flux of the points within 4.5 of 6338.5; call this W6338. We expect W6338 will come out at 1.00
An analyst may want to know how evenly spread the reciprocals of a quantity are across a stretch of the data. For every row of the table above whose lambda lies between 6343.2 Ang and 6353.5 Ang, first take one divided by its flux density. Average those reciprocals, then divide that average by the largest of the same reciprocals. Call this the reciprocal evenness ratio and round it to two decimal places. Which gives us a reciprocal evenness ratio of 0.94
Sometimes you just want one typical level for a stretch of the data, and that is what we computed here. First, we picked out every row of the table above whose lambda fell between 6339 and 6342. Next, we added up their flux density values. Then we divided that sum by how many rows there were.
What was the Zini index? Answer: 15.9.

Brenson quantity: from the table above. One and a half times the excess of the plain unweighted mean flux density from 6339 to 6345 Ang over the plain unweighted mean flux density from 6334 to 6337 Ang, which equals -0.3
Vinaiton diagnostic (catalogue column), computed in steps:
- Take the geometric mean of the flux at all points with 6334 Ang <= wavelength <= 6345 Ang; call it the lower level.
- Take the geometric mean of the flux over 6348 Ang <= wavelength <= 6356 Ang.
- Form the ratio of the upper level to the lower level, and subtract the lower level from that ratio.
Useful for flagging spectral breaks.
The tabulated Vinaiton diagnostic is -15.2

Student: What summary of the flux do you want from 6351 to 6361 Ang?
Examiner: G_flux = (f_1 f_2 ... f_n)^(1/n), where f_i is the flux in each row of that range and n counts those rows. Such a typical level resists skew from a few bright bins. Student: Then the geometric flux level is 17.05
